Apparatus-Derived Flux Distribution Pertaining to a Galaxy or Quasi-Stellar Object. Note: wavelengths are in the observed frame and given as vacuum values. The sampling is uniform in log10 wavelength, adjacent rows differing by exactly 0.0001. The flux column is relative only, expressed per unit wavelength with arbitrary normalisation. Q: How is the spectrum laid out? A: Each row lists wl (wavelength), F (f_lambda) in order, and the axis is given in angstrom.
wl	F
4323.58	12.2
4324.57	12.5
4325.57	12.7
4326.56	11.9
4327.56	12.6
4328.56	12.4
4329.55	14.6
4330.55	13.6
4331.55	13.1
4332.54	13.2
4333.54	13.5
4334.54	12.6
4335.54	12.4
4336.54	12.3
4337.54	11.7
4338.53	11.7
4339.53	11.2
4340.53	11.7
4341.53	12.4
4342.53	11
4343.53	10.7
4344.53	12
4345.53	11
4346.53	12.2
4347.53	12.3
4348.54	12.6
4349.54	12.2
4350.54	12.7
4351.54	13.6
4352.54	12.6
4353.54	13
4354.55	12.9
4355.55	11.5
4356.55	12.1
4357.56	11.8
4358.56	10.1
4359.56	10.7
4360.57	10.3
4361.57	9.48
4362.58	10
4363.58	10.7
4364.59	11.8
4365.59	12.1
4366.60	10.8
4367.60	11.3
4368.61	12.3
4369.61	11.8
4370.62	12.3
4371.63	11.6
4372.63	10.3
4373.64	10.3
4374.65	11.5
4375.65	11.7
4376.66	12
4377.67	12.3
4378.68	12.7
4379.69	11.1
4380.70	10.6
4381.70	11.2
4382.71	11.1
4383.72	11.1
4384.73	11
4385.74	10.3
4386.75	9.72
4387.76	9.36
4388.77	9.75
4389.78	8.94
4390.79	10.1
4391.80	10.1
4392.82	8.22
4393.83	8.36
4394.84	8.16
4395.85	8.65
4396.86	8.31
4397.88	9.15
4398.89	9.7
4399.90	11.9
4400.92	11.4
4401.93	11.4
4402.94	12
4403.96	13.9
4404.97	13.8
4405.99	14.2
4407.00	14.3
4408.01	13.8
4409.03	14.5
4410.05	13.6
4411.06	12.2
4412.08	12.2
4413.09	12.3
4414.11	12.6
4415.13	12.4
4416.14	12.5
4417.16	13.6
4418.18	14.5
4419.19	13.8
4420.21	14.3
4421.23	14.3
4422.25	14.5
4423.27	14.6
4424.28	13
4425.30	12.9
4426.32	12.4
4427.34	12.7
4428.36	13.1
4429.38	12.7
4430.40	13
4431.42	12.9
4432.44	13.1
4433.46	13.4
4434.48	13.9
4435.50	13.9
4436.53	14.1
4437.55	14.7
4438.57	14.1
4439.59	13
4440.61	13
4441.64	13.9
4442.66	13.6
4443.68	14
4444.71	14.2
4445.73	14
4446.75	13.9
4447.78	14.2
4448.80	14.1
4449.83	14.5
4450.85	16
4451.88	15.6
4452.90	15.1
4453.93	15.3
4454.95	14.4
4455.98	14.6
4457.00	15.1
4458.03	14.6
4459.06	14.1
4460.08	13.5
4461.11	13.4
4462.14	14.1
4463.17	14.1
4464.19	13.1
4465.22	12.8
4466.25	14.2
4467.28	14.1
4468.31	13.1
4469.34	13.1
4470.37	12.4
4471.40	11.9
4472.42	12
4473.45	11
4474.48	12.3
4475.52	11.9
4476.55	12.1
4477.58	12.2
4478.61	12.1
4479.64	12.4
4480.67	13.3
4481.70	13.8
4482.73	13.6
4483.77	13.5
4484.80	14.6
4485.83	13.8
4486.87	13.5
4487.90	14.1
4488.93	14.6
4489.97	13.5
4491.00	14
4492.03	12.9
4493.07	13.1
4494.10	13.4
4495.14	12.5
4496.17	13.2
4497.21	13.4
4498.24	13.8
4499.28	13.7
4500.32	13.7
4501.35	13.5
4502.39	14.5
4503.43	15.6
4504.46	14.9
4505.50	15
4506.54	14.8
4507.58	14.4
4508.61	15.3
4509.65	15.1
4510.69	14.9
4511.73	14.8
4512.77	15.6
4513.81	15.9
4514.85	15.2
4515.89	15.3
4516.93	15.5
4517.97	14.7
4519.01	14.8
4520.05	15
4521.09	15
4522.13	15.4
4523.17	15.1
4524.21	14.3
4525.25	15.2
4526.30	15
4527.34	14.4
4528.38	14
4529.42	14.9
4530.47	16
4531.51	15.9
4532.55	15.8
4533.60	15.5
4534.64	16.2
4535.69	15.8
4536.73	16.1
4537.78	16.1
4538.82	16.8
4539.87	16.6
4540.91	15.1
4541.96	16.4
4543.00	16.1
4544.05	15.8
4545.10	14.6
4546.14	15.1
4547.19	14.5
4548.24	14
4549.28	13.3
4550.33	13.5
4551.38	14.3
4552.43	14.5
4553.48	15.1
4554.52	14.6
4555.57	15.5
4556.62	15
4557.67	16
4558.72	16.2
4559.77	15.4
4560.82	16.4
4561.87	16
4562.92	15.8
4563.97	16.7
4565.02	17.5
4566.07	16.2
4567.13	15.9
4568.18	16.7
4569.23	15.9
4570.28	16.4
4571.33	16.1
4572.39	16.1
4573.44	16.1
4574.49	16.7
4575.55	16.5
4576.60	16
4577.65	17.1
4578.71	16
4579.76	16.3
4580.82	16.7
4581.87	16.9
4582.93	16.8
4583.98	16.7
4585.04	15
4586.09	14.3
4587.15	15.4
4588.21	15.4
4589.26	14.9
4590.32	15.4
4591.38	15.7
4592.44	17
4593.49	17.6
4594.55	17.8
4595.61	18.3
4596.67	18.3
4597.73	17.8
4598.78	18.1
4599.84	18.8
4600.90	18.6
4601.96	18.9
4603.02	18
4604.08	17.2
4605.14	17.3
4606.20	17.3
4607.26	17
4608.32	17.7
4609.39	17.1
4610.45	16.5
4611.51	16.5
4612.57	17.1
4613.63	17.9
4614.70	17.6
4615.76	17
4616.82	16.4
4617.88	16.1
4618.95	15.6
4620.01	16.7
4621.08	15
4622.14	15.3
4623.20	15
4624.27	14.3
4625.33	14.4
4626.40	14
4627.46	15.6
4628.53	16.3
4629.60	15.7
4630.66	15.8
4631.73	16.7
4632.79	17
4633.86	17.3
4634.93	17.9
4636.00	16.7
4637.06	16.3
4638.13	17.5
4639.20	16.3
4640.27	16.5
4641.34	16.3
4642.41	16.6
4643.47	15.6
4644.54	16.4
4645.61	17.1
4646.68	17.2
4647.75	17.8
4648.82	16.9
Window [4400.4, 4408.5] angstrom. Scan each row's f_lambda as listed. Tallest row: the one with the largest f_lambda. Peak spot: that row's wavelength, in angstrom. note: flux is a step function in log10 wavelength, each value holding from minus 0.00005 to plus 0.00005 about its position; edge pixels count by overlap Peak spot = 4407.00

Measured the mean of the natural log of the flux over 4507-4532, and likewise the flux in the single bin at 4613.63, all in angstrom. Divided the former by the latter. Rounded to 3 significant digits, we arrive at 0.152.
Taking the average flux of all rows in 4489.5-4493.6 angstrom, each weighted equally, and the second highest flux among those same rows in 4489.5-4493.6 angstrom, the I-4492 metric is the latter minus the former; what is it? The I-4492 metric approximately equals 0.1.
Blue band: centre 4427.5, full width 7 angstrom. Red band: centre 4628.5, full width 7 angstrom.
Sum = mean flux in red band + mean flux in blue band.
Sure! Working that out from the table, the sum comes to 28.3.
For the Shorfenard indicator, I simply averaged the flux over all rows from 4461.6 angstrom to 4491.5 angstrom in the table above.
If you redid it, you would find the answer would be 13.1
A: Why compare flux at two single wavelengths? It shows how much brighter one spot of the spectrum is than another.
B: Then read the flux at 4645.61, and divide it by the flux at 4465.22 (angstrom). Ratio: 1.34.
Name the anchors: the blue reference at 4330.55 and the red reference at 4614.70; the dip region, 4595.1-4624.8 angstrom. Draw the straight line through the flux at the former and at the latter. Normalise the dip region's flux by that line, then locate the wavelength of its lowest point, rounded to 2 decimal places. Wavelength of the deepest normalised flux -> 4624.27 angstrom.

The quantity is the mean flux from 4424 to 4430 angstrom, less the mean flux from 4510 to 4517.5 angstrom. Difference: -2.5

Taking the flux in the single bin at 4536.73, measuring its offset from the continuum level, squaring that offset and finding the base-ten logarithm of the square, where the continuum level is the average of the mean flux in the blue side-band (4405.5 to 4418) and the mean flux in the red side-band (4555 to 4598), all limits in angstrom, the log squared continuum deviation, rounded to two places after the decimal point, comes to 0.26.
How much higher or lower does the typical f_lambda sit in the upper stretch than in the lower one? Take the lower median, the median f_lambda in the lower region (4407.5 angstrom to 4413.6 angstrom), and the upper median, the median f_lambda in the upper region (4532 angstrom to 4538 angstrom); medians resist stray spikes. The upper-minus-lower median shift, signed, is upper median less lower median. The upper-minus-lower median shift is 3.0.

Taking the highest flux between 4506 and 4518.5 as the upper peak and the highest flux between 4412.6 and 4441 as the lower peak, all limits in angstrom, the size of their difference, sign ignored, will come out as 1.2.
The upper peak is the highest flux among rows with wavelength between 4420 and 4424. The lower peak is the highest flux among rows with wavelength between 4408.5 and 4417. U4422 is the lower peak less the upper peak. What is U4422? 0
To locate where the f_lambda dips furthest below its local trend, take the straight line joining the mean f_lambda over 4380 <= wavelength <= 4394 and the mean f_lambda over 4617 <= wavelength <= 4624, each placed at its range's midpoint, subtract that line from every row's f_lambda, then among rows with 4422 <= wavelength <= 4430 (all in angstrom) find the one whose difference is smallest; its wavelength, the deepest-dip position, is 4426.32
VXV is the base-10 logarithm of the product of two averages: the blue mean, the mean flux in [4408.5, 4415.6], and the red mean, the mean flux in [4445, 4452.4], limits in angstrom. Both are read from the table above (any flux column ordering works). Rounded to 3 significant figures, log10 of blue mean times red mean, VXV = 2.27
